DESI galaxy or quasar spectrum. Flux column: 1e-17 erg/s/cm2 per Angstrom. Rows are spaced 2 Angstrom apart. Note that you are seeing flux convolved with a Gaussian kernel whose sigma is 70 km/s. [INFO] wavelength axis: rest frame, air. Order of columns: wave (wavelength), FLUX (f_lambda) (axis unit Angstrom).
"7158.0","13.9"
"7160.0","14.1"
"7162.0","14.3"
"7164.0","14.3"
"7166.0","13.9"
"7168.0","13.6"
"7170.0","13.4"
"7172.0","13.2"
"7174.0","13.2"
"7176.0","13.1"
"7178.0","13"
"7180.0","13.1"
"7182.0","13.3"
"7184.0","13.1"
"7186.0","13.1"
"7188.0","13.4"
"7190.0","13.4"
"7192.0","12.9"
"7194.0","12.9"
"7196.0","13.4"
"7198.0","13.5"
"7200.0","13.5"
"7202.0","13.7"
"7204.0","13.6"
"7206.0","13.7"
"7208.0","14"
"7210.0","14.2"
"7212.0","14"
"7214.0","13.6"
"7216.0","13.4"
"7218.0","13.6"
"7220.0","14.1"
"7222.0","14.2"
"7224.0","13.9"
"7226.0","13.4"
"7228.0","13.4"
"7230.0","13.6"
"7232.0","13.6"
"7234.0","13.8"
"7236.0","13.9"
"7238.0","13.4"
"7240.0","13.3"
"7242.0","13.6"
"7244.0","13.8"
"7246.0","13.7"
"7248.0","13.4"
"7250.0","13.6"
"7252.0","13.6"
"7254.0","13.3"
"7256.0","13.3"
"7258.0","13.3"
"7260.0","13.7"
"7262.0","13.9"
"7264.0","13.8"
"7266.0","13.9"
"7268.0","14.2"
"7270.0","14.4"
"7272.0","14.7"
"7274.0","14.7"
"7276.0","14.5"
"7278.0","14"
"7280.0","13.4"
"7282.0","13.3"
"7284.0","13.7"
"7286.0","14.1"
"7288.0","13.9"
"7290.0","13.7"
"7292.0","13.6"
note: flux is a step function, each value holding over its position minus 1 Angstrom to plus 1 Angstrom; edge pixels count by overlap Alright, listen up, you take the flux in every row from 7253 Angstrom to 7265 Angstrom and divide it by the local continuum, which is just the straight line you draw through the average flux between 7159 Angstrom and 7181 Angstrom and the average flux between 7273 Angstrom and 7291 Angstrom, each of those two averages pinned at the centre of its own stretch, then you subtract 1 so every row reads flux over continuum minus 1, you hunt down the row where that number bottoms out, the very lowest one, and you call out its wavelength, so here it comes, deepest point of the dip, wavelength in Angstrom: 7258.0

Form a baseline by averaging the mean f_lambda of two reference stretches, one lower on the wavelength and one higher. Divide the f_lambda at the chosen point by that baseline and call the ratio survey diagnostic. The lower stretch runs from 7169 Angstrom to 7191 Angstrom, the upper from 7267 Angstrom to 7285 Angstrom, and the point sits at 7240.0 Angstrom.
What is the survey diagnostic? 0.97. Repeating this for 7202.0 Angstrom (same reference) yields 1.00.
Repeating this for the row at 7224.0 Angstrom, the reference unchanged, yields 1.02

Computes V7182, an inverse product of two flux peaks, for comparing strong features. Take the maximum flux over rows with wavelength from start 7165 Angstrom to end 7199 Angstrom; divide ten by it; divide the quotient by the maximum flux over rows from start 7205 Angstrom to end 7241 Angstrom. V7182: 0.0507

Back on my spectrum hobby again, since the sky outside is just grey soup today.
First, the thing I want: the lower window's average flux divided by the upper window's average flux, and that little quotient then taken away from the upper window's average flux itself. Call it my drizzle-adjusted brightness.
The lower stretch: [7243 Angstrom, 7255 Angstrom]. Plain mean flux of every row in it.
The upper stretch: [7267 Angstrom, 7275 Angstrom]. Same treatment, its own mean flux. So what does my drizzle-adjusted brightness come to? 13.6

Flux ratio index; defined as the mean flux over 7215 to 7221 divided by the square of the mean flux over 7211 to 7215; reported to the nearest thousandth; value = 0.072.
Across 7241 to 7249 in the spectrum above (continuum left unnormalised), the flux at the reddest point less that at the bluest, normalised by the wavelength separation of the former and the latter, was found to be -0.03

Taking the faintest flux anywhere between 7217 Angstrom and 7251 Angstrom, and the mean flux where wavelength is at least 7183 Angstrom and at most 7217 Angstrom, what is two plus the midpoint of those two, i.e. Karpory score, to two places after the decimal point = 15.40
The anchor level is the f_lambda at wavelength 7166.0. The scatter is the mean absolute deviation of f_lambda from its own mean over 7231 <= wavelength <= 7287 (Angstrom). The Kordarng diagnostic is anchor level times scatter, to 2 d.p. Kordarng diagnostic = 4.50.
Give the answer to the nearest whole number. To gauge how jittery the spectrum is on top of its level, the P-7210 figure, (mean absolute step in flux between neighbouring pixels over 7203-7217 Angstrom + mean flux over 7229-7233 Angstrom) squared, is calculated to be 191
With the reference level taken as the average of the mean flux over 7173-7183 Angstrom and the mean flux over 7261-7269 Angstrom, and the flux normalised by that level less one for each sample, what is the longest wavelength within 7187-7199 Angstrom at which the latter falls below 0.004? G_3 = 7198.0 Angstrom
